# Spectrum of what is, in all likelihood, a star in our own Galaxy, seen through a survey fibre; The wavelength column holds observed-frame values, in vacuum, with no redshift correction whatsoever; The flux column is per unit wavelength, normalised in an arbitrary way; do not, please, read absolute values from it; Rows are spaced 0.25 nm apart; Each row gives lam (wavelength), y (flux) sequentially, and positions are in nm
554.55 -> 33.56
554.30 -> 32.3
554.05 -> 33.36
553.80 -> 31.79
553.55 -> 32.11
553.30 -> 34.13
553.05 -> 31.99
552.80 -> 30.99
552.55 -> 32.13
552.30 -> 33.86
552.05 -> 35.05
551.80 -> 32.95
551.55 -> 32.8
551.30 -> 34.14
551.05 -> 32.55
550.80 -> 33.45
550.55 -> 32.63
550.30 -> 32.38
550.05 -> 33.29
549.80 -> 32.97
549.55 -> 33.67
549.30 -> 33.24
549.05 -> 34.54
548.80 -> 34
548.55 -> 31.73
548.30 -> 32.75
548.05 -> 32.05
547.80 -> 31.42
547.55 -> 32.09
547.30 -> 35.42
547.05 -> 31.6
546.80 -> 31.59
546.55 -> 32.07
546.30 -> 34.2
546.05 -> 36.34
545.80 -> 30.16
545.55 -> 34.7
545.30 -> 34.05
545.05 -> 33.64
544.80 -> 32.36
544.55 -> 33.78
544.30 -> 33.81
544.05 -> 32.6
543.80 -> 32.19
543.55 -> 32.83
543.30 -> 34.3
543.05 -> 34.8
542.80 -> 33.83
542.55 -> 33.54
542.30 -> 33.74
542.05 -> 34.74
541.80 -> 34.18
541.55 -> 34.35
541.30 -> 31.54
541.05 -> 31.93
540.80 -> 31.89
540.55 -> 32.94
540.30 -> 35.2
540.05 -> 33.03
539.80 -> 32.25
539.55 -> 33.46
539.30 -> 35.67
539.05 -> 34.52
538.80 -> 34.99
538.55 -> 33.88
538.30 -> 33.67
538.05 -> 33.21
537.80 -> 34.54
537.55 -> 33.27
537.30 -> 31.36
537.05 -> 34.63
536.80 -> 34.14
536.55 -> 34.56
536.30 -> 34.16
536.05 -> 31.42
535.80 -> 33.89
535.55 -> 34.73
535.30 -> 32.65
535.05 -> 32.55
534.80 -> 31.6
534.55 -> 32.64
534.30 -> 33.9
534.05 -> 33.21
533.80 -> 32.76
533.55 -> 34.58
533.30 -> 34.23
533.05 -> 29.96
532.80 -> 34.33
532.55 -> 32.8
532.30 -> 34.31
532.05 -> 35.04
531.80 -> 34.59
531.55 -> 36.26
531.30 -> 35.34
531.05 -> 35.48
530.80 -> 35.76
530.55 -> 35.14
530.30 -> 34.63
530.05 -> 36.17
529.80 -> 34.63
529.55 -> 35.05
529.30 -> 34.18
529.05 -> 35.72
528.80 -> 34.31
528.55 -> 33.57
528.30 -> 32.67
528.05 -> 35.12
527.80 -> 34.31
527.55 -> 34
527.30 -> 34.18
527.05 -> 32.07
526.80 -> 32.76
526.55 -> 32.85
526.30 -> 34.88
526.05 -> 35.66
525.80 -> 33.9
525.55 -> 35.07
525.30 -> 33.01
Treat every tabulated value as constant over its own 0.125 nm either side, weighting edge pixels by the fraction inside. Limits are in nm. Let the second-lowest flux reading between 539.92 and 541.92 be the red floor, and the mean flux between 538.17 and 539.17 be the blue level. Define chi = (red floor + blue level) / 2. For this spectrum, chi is 33.1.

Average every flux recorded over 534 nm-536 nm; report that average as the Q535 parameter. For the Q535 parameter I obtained 33.1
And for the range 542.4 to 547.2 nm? 33.3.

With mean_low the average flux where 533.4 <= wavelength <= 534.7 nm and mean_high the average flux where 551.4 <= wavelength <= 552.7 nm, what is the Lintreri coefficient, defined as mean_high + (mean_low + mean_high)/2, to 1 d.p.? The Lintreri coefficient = 66.7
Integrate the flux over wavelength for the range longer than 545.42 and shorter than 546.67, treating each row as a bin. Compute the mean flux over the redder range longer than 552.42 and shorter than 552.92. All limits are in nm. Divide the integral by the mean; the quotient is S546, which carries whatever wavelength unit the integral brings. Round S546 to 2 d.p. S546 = 1.33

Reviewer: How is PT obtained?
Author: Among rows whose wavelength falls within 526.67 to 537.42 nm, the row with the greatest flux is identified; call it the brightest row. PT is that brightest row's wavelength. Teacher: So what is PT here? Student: 531.55 nm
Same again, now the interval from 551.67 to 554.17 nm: 552.05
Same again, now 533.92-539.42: 539.30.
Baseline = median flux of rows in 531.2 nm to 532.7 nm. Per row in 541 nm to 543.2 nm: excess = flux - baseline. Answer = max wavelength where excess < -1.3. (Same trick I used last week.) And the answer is 541.30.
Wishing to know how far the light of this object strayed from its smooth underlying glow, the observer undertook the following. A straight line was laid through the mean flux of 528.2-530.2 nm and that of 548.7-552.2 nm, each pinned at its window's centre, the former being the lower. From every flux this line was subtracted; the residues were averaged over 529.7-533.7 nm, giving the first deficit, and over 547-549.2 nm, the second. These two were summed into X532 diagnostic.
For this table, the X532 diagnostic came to -0.5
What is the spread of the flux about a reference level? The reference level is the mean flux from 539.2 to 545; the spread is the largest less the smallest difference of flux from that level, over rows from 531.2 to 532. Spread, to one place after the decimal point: 1.7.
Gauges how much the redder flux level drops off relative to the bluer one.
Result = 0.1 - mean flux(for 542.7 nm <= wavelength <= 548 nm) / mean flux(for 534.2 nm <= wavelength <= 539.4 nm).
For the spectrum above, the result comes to -0.888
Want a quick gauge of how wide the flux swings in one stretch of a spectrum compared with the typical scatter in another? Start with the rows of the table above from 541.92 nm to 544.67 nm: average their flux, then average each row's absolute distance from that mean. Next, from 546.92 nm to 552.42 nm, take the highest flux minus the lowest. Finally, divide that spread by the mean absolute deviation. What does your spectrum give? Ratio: 6.4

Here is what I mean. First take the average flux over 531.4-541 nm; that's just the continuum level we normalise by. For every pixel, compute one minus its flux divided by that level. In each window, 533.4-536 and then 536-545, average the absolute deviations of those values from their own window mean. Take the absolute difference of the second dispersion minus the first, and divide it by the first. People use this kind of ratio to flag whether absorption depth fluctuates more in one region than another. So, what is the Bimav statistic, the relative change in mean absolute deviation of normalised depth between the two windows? 0.14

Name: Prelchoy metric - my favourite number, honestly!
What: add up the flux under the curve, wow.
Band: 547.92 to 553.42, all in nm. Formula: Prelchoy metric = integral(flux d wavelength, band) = 182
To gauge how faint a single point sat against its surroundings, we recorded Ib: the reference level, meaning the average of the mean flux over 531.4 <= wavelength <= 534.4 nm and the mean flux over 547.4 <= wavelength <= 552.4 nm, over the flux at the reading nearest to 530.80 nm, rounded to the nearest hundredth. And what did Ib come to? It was 0.94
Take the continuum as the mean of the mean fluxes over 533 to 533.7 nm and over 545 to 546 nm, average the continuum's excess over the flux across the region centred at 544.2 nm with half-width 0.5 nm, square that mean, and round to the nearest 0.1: 0.0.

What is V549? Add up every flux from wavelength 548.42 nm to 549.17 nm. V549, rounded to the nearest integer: 100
